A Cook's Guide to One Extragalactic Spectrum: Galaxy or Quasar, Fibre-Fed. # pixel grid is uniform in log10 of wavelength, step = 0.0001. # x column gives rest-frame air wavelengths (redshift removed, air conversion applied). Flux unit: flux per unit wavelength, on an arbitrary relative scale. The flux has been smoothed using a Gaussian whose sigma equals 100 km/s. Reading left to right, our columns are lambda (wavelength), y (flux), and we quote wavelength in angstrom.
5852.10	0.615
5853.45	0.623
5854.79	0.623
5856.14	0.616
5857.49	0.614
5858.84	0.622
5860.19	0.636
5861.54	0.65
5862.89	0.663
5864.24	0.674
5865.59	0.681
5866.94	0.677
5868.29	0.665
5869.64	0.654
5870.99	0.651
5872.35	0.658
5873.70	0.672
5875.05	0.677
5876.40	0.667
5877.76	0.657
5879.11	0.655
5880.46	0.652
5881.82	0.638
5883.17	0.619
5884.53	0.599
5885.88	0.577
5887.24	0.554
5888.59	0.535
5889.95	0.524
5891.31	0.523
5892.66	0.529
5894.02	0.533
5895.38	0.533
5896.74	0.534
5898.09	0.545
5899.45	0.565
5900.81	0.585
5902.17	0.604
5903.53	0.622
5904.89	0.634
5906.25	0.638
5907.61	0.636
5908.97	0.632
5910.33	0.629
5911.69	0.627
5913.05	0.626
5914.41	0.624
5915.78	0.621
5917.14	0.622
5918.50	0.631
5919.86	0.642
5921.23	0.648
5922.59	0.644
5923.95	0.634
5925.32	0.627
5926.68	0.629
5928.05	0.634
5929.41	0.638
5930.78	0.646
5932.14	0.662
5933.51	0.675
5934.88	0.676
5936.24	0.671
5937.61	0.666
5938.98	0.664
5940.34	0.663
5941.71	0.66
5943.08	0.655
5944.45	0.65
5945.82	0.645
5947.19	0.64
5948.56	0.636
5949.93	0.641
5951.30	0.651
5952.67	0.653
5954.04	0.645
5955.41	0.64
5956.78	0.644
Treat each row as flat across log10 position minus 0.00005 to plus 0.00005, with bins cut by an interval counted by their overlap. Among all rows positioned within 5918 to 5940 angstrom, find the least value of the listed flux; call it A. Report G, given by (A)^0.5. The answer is 0.79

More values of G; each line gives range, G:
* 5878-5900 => 0.72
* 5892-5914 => 0.73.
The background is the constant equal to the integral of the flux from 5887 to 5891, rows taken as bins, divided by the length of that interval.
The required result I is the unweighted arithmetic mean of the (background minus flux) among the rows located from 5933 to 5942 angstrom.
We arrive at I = -0.134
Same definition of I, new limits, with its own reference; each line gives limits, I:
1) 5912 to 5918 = -0.089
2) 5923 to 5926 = -0.096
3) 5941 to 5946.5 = -0.118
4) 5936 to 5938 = -0.134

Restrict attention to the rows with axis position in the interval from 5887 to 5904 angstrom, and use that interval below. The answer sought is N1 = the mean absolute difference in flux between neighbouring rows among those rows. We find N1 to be 0.0108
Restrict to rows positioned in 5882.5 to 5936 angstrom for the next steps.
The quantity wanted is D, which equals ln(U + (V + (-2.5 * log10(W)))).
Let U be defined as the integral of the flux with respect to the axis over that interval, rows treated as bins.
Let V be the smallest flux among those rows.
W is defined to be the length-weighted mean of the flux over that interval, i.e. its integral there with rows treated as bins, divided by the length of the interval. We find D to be 3.5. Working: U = 32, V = 0.523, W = 0.61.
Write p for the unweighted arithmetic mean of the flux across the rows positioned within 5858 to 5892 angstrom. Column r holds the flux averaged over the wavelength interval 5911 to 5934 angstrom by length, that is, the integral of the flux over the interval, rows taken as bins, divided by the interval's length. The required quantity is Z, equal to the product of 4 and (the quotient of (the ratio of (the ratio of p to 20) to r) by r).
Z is 0.31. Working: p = 0.631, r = 0.637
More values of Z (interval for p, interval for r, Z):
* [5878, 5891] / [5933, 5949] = 0.27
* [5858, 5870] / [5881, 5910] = 0.39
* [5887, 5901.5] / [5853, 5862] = 0.28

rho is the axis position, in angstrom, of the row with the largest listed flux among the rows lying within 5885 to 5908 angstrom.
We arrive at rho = 5906.25 angstrom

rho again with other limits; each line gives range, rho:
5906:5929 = 5921.23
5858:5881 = 5865.59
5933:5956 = 5934.88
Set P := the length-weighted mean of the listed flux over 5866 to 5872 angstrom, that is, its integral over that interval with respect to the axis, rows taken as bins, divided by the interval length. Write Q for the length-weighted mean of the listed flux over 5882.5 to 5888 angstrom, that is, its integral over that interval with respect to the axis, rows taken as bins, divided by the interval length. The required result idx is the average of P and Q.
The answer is 0.624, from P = 0.662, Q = 0.59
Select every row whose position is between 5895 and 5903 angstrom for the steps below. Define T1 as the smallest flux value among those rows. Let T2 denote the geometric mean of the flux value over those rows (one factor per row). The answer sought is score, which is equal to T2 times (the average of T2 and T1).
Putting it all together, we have 0.31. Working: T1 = 0.533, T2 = 0.56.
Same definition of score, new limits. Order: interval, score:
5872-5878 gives 0.44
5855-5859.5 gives 0.38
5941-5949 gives 0.42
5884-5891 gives 0.30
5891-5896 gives 0.28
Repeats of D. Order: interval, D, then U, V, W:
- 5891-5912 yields 2.6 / 12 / 0.523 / 0.59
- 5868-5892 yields 2.8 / 15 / 0.523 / 0.62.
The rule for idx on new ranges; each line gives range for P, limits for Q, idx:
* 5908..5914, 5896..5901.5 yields 0.593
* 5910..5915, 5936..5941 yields 0.646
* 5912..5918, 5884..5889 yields 0.596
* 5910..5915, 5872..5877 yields 0.649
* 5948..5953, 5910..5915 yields 0.636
